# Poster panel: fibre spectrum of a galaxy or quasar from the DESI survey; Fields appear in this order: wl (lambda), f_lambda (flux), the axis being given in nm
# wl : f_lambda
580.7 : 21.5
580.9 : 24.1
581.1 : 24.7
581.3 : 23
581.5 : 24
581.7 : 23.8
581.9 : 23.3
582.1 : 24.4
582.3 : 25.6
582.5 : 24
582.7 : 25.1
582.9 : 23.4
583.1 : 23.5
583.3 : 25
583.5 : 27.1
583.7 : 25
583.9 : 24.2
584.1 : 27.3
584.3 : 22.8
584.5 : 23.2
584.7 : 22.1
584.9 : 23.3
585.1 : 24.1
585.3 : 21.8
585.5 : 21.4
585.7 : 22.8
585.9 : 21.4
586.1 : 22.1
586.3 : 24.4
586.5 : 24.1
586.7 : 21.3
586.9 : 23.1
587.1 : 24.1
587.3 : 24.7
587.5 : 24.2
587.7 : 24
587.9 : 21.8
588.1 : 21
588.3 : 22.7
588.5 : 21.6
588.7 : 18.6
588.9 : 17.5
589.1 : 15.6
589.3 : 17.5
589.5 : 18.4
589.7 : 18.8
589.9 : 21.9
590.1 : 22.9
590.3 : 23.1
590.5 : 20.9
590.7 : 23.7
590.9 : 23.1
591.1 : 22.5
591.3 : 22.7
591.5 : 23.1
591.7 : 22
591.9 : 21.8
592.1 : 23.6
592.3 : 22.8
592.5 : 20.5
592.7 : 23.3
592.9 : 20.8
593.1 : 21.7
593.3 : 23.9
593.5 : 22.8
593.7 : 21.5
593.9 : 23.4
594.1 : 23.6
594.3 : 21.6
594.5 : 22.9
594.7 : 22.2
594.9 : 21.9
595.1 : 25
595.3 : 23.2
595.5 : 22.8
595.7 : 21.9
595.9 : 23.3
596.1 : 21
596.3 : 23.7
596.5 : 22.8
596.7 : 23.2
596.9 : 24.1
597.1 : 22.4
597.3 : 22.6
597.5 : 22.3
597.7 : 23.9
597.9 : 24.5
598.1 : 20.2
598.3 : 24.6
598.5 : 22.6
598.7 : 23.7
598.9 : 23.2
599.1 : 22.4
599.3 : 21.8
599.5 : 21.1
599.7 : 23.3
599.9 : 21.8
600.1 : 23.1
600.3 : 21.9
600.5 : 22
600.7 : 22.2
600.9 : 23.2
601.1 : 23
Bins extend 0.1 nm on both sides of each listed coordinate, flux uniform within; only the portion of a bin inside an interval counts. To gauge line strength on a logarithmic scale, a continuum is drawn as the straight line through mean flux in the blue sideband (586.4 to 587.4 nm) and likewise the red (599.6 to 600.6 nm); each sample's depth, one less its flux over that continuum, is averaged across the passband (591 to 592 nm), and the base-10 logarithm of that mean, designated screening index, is -1.53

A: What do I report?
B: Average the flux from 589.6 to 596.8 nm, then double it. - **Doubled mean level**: 45.0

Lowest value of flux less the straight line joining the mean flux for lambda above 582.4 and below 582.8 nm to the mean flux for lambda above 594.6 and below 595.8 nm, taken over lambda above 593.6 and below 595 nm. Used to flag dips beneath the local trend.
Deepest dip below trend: -1.5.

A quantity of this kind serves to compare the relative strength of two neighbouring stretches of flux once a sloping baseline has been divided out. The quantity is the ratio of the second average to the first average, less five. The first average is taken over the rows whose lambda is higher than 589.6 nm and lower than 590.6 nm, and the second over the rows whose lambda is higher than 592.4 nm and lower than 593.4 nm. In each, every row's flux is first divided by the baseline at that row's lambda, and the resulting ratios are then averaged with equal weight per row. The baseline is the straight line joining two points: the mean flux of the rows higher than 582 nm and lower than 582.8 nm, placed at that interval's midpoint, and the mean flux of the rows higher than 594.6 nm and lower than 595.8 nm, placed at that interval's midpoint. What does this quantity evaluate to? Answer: -3.96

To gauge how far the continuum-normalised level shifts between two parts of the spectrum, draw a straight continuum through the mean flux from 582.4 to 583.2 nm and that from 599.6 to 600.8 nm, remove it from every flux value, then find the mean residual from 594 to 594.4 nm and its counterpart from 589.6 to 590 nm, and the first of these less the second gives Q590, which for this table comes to 2.7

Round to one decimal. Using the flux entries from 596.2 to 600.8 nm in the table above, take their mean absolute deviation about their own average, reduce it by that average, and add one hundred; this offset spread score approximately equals 78.1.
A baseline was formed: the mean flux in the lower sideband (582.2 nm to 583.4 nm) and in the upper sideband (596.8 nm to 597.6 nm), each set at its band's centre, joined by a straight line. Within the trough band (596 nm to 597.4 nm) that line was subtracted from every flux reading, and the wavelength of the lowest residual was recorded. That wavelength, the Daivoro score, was 596.1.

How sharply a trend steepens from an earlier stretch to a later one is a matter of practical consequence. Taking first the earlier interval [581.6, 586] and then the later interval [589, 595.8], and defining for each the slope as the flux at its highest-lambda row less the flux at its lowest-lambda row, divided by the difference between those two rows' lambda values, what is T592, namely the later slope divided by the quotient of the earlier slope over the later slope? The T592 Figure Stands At -1.6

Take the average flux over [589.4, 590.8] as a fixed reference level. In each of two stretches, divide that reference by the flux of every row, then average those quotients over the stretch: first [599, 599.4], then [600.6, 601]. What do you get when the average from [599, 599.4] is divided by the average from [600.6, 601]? 1.03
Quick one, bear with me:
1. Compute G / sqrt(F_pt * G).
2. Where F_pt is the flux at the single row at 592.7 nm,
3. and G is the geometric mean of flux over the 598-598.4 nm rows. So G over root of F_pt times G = 0.98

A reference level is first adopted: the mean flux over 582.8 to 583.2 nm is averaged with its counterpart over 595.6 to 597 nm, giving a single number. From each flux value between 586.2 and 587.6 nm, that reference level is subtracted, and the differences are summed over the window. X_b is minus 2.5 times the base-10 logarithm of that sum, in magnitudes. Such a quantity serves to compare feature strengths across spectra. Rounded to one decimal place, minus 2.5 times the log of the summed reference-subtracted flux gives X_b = -1.5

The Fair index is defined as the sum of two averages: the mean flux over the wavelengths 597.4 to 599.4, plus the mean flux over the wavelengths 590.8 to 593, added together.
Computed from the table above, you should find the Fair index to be 45.3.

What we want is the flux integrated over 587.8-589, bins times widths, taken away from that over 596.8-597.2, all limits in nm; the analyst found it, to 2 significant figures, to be -15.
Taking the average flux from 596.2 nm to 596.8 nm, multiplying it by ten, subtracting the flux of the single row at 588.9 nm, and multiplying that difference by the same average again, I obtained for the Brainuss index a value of 4991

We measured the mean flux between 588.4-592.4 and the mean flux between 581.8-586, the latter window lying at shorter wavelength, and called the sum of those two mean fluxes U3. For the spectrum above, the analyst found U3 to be 45.0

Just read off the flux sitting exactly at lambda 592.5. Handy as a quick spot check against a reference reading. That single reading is 20.5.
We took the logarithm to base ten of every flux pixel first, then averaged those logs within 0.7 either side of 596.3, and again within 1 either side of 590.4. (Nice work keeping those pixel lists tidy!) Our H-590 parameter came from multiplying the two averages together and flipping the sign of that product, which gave -1.82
